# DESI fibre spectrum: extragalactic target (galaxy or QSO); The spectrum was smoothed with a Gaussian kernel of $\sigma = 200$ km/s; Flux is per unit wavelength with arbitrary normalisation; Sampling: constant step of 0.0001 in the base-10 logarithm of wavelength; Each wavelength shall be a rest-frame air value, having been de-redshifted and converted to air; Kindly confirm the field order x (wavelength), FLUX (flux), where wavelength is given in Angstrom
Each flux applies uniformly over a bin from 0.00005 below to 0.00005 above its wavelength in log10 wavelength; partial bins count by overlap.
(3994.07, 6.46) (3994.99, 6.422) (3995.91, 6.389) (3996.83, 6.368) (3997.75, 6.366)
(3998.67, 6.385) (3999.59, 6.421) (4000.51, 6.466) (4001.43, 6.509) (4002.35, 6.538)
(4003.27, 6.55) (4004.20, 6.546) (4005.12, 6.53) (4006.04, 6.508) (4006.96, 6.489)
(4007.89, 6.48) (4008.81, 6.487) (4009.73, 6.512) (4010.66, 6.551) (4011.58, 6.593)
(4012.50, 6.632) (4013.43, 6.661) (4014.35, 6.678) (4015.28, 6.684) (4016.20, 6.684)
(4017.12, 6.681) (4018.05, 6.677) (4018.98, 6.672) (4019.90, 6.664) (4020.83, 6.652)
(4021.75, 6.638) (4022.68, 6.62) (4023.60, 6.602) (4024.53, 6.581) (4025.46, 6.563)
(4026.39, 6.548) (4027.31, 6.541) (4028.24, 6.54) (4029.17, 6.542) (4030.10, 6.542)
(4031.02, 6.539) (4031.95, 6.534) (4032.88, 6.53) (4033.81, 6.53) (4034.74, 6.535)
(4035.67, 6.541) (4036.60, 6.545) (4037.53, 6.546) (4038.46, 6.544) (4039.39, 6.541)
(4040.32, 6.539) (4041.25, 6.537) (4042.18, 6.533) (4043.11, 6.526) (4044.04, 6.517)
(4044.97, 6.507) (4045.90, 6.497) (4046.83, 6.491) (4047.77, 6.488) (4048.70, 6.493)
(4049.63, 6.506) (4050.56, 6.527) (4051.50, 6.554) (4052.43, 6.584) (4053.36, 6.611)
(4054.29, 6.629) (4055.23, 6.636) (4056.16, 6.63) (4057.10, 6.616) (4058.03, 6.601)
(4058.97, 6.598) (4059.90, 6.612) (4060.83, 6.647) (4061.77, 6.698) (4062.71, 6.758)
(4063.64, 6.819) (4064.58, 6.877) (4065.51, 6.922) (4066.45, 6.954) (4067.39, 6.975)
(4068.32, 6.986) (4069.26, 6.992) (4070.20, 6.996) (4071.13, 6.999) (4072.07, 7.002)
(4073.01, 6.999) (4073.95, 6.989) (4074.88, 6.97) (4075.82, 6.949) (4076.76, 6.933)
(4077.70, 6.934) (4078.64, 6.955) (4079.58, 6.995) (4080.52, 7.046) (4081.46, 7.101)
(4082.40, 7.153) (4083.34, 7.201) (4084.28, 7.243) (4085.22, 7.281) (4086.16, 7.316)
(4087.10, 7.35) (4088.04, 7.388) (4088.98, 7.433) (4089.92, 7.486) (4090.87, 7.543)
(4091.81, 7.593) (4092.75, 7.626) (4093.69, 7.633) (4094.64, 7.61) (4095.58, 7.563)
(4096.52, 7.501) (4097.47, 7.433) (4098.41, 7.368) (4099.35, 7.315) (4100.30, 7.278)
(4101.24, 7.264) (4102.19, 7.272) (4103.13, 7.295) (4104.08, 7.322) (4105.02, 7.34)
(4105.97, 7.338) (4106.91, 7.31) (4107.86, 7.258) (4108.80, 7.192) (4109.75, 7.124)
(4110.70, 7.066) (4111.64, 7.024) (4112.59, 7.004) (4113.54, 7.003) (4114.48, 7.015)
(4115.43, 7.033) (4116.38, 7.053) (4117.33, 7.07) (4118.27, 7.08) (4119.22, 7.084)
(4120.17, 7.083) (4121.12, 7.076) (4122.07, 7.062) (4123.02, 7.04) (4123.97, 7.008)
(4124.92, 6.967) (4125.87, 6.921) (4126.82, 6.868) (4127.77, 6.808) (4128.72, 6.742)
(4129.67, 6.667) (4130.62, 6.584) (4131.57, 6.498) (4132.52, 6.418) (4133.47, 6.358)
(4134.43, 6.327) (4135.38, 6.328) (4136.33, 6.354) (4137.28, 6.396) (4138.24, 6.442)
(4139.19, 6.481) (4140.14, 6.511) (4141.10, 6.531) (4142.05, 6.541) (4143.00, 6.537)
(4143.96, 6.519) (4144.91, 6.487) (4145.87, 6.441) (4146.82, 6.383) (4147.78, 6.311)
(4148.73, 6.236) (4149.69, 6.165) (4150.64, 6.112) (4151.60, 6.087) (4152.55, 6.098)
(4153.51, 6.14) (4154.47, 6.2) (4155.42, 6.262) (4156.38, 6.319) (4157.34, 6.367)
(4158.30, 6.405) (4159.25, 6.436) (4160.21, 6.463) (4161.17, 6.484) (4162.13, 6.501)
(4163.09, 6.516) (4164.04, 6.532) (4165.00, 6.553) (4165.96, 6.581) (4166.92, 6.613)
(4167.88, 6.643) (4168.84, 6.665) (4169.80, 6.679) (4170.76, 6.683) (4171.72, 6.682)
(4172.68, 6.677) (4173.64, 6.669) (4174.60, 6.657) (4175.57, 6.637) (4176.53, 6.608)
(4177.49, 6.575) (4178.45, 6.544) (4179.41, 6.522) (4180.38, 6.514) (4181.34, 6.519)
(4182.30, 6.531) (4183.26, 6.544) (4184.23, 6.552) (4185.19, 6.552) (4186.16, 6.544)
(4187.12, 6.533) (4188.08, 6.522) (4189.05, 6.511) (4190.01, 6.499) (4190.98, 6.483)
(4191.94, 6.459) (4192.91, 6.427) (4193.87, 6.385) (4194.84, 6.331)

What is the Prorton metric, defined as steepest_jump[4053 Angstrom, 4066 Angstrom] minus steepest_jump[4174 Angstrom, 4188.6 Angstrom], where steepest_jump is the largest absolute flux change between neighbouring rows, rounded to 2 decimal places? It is 0.03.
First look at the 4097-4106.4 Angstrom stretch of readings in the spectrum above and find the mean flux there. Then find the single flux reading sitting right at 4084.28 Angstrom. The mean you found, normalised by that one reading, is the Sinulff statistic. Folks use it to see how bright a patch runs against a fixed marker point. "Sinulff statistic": 1.01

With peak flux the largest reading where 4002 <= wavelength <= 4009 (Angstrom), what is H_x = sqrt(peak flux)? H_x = 2.56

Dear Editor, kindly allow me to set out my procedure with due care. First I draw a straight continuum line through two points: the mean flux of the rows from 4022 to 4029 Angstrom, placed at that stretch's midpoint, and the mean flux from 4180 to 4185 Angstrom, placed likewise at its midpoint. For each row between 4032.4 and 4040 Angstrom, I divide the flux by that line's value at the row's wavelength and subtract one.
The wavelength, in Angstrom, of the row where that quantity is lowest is 4032.88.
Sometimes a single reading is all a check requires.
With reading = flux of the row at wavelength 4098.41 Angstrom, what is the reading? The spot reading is 7.368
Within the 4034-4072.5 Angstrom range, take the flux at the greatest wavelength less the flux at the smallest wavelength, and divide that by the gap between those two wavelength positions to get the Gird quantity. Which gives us 0.013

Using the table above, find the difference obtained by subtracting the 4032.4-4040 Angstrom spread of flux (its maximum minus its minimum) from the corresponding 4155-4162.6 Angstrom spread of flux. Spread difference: 0.22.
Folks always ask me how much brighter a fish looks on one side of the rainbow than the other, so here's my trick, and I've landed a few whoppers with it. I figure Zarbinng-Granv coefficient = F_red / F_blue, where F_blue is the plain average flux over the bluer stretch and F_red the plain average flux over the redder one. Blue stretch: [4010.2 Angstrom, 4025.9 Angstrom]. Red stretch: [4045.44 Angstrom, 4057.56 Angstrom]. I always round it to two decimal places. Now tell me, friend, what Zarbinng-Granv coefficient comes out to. 0.99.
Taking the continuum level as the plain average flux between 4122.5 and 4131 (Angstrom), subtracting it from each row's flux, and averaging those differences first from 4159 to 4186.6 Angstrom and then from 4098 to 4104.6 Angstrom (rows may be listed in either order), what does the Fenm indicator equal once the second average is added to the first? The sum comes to 0.2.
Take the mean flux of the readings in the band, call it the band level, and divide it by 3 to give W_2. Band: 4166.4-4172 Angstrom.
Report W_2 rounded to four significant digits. 2.220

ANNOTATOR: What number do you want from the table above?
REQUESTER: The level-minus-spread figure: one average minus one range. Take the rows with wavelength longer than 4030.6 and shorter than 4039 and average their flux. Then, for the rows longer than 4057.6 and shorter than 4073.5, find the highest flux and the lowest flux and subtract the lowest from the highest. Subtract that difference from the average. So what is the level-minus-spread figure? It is 6.13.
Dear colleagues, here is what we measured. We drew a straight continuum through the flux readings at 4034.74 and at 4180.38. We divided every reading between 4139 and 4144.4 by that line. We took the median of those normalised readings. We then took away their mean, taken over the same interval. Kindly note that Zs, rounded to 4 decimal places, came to 0.0008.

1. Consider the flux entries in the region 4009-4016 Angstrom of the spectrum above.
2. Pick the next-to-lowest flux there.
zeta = 6.551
